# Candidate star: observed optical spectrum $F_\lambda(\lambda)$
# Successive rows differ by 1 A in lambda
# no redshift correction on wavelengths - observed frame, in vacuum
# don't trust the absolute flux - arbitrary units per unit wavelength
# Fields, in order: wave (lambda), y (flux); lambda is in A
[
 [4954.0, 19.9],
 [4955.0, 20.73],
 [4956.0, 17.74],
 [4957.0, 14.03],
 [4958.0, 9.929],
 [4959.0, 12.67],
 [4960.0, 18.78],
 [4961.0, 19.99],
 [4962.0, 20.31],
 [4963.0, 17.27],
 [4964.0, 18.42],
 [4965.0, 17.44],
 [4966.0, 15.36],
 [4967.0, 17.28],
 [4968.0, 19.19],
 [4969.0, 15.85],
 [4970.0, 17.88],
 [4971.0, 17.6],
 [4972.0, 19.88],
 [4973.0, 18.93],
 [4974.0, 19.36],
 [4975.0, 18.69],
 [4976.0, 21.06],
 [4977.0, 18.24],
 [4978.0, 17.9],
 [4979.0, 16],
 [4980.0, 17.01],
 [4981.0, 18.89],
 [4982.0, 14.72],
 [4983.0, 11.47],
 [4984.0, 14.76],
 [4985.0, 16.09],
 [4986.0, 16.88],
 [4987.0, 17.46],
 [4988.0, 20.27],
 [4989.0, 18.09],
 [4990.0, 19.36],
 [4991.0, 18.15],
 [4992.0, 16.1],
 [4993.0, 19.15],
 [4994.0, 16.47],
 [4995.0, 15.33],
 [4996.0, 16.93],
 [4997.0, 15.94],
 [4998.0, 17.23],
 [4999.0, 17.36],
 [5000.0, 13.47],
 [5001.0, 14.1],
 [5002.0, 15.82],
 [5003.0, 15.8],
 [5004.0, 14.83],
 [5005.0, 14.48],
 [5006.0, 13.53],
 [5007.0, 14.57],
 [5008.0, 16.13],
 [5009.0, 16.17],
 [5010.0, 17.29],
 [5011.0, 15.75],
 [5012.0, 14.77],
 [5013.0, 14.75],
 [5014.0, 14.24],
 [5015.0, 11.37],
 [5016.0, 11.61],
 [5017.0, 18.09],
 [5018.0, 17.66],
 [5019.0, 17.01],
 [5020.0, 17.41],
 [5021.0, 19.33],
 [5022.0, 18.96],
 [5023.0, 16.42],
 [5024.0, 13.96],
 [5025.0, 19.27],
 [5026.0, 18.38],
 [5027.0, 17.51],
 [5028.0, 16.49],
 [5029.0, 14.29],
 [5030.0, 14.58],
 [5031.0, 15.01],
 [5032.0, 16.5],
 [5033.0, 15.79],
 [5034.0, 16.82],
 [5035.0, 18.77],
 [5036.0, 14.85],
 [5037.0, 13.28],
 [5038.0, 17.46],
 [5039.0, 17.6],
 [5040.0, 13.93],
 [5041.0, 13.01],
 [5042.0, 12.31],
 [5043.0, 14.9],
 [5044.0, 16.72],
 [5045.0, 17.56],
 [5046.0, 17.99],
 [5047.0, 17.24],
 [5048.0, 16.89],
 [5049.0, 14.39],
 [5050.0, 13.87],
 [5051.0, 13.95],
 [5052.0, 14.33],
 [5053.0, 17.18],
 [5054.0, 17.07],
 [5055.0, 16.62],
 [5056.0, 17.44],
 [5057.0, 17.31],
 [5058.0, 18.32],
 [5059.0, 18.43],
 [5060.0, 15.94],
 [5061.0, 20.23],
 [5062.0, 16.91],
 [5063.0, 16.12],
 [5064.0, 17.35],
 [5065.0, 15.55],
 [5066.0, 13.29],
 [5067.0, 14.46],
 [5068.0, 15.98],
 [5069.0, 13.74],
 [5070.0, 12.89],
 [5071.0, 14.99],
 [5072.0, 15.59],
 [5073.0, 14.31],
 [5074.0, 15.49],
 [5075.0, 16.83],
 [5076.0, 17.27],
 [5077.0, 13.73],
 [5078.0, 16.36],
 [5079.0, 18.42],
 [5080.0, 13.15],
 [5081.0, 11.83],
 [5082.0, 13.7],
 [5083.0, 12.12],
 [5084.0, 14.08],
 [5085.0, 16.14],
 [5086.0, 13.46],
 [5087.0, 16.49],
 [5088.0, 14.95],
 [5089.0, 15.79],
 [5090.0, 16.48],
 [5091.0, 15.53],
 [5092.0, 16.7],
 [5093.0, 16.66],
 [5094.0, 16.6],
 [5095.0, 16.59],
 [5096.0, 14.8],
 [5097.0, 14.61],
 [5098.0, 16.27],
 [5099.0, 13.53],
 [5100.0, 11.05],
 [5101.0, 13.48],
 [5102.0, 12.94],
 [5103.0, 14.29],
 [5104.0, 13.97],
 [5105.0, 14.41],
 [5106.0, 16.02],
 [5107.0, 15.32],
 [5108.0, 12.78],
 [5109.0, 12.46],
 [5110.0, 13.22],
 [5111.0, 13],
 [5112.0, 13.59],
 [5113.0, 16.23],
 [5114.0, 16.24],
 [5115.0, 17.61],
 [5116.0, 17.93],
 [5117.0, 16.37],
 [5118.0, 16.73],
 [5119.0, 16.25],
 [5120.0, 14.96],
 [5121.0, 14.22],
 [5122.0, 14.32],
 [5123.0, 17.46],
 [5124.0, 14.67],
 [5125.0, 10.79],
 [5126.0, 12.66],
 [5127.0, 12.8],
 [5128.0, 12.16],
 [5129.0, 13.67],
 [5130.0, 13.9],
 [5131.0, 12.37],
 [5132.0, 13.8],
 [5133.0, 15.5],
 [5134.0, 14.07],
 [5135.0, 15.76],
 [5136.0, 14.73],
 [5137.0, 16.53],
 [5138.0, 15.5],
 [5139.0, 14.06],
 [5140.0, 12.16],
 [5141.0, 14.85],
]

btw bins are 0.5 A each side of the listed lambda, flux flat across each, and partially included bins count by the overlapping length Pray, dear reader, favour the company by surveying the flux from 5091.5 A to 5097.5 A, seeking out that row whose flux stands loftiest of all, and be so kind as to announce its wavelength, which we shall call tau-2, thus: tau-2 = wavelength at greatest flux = 5092.0 A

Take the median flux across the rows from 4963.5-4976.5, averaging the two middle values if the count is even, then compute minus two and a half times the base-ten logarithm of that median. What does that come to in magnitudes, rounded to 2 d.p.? -3.16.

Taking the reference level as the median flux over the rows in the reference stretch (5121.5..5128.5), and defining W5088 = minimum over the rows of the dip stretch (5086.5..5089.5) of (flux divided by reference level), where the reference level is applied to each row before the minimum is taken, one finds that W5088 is 1.17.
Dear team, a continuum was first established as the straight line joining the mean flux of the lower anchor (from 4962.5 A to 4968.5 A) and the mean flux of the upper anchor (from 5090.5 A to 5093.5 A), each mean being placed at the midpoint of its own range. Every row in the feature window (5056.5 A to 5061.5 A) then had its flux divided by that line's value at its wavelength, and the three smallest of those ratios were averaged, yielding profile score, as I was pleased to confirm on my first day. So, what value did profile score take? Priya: 1.03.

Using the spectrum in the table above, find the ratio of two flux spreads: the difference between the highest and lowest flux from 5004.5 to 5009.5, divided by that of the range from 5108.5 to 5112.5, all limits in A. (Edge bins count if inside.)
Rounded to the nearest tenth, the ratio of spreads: 2.3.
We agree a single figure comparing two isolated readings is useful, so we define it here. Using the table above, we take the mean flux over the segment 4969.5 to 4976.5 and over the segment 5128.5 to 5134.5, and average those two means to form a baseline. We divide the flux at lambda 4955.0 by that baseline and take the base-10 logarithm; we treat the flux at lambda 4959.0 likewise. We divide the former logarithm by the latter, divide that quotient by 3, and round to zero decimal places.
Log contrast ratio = 0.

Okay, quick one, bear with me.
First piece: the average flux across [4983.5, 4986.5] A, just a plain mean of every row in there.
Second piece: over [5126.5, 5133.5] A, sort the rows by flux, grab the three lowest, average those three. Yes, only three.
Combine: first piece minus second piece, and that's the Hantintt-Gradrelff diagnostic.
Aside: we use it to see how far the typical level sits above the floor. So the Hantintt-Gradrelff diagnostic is 3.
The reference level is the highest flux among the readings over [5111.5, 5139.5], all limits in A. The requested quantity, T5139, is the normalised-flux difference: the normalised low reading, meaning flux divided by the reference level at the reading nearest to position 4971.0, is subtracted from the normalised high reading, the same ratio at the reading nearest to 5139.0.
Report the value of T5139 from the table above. -0.20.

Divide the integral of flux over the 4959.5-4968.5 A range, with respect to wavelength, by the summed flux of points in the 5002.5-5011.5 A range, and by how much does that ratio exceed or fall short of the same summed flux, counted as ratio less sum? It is -137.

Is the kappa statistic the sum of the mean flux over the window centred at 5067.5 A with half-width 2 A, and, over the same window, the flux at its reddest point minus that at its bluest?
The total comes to 14.8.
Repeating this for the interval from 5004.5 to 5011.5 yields 16.7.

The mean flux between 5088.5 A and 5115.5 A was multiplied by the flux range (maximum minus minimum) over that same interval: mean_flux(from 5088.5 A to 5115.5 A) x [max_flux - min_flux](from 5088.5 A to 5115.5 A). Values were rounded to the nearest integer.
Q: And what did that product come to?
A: 97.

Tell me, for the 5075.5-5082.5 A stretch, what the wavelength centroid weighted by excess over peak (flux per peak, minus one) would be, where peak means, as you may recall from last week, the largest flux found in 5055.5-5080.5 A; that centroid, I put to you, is 5079.5 A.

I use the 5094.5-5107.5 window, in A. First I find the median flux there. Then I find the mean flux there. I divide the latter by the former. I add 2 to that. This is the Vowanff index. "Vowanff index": 3.00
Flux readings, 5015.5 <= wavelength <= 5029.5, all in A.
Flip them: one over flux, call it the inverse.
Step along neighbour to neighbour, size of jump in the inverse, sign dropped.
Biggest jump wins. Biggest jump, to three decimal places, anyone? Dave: 0.031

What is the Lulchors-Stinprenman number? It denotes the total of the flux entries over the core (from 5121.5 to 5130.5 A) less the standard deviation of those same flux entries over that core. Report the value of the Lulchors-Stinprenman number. 121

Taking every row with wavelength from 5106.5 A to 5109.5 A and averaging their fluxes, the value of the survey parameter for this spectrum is 13.5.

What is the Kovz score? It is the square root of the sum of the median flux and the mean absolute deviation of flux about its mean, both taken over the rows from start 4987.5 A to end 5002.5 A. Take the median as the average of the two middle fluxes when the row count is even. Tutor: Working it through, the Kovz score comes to 4.3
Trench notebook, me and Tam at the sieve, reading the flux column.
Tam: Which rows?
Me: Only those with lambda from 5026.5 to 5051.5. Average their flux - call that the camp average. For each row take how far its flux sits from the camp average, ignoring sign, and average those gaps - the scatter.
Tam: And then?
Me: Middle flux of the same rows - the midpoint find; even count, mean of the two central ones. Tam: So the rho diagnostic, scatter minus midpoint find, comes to -14.2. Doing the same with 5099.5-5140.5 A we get -12.8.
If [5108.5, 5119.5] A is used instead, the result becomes -14.5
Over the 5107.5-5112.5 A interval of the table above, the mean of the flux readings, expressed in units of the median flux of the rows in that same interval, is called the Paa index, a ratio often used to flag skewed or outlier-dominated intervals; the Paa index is 1.00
